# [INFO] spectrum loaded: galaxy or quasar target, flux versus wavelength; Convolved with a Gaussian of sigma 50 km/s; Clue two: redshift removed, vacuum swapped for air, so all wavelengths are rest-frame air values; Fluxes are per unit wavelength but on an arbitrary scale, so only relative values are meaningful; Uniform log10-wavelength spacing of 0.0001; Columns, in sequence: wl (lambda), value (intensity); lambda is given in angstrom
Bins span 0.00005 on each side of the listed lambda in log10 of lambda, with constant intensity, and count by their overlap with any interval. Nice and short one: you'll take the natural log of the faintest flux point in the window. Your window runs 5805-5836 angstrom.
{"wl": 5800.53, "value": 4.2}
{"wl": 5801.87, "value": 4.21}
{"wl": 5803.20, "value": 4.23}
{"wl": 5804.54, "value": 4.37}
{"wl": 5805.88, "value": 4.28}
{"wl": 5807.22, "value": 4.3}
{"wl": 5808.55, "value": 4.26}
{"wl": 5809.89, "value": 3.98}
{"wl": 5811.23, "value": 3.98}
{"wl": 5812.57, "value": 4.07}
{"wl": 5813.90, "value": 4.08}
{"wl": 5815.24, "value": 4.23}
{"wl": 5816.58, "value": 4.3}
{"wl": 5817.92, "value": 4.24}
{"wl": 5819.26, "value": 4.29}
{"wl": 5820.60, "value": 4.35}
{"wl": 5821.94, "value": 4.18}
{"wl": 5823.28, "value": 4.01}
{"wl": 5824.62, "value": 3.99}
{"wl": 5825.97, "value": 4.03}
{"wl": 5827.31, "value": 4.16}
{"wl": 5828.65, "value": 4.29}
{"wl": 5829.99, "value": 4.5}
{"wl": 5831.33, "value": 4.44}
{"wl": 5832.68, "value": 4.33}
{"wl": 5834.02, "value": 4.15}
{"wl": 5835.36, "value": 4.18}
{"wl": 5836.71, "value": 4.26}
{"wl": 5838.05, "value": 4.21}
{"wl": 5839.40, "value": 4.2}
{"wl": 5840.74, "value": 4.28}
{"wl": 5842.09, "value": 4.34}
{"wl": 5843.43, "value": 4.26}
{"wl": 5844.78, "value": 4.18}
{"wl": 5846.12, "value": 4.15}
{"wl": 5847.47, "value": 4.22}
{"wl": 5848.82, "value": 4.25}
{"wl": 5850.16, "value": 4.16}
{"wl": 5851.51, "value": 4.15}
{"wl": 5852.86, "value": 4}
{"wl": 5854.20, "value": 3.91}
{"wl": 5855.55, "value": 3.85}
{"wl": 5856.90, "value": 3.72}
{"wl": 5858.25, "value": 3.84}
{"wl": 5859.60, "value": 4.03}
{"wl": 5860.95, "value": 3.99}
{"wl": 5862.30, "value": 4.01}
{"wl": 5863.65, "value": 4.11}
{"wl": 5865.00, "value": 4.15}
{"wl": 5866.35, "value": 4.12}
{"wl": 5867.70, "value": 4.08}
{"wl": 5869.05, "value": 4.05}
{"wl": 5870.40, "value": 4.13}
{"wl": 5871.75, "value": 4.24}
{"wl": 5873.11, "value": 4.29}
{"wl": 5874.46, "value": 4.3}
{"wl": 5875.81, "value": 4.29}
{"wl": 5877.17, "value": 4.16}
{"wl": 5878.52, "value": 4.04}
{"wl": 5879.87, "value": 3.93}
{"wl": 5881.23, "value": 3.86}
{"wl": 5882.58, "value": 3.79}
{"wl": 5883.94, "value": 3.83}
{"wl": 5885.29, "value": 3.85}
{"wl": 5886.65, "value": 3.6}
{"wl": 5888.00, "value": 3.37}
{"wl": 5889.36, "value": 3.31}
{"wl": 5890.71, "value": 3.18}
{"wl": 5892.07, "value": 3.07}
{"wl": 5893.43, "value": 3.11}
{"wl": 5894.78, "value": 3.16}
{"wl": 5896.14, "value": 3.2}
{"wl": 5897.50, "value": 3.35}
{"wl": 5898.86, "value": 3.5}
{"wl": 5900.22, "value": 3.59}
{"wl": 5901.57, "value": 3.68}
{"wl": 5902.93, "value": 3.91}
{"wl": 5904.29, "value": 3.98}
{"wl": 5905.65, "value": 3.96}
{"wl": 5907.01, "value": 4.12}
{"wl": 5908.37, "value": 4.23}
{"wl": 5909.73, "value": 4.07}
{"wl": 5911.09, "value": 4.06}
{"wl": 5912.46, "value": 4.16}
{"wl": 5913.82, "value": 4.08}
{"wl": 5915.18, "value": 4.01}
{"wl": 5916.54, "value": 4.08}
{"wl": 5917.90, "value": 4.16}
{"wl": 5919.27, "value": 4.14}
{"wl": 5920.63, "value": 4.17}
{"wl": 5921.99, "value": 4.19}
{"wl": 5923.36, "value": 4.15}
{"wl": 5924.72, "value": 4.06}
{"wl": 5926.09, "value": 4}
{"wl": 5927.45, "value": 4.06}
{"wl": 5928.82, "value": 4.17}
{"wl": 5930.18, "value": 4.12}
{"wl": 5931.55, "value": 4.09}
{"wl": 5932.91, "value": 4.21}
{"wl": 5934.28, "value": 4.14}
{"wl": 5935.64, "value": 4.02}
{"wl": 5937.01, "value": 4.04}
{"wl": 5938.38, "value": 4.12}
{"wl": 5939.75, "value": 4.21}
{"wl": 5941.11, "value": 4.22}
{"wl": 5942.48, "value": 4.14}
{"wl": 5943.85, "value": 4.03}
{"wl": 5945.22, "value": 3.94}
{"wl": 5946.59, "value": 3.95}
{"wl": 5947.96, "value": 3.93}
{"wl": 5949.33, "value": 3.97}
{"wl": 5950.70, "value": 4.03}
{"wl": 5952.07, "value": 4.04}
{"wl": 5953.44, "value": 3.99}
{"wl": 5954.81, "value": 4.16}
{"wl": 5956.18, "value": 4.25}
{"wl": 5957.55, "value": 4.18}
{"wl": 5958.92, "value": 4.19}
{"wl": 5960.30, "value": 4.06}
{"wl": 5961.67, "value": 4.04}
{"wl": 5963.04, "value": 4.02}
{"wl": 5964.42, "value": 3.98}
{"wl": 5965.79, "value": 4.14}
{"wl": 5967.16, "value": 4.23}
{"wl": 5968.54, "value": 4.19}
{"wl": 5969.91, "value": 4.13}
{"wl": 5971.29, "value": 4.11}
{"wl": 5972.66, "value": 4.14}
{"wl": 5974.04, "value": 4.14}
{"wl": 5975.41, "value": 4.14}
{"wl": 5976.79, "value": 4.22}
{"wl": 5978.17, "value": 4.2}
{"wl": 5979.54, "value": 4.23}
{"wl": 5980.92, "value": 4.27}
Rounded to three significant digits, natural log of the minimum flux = 1.38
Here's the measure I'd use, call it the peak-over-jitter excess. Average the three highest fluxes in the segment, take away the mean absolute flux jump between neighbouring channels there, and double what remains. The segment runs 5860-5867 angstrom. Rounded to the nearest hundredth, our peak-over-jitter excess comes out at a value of 8.16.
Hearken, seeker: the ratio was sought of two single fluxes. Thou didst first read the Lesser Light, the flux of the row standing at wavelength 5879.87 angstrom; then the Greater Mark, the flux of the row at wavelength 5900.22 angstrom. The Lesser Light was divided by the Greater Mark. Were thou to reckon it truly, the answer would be 1.09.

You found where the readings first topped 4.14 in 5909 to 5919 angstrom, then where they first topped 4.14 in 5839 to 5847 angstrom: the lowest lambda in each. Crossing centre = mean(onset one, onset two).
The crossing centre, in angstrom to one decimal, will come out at 5875.9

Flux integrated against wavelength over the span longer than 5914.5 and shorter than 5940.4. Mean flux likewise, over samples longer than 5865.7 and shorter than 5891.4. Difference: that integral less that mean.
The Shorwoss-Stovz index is 103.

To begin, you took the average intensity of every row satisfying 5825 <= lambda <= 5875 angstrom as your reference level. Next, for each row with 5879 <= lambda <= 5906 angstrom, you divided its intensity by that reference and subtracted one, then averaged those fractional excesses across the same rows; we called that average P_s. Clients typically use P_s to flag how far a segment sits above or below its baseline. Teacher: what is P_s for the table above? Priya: -0.142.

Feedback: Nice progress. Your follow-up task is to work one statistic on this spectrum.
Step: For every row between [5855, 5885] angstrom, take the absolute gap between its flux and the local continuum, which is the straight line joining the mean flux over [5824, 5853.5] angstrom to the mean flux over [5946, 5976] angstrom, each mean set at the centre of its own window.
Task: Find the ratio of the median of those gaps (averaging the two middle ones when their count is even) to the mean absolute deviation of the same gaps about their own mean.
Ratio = 1.2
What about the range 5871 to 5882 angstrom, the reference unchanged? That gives 1.7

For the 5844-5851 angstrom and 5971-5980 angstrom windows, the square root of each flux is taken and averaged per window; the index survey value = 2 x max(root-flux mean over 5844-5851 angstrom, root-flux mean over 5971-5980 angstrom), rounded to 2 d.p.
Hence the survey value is 4.09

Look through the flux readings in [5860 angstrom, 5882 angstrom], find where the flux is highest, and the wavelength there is 5874.46 angstrom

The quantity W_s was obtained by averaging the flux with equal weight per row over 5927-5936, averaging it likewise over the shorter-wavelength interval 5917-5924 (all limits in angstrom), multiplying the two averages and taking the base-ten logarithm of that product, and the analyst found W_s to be 1.234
